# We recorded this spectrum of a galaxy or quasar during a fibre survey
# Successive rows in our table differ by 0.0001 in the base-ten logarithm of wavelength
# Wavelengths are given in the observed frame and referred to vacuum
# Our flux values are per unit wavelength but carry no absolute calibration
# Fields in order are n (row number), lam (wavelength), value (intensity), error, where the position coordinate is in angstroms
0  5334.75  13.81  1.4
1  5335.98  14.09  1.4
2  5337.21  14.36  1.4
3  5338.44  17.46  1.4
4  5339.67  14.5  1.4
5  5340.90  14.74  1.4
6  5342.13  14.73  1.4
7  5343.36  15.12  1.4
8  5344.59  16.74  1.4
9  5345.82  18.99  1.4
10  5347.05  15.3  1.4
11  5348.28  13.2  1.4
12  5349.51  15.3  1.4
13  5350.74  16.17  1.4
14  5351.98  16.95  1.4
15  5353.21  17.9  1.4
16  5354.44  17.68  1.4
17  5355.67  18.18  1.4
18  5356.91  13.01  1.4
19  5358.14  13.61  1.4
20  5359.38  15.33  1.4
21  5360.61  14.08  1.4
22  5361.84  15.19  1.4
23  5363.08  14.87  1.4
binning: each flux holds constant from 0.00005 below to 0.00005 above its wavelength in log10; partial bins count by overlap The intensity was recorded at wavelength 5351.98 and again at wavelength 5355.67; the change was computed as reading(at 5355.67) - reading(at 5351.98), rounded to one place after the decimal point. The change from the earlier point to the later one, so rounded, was 1.2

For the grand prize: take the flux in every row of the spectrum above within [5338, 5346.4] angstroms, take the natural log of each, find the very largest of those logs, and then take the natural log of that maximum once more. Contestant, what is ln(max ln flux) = 1.08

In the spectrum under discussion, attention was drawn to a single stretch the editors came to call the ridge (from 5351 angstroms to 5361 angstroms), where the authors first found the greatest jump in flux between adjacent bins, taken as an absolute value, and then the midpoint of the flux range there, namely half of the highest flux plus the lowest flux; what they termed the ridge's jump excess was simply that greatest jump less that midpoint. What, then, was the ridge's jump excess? -10.4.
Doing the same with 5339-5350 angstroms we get -12.4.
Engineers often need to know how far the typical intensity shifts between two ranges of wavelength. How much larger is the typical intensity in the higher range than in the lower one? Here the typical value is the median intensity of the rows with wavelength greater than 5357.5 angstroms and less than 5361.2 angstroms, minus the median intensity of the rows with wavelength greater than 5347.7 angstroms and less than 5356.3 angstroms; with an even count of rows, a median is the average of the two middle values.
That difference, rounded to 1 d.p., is -2.9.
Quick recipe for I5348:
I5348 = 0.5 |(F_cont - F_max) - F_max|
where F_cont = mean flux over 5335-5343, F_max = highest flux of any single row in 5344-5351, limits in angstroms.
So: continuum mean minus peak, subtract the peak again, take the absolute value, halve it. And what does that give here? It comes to 11.5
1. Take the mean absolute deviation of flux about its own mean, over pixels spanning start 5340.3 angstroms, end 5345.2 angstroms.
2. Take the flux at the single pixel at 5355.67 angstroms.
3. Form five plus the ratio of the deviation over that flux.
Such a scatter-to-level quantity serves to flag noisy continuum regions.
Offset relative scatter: 5.04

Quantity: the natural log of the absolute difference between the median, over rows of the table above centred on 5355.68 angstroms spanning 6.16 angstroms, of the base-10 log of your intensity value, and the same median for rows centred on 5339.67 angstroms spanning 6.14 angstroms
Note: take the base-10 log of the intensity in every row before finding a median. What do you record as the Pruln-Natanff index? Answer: -2.53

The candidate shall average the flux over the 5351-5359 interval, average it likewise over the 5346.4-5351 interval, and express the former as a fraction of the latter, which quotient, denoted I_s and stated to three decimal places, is 1.082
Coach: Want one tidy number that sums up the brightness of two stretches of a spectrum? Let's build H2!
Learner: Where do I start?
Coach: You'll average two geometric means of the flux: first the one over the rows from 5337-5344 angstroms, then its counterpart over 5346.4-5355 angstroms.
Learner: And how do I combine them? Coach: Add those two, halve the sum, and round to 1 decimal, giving 15.6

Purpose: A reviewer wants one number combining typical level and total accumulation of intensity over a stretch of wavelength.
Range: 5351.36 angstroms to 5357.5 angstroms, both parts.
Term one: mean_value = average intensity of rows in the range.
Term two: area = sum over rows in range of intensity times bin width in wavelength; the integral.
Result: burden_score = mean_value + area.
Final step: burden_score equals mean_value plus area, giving 120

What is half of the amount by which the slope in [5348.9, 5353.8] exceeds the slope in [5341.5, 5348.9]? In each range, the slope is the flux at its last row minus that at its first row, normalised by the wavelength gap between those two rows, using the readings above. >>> 0.5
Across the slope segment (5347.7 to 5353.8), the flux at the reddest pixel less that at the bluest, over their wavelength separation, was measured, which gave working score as 1.0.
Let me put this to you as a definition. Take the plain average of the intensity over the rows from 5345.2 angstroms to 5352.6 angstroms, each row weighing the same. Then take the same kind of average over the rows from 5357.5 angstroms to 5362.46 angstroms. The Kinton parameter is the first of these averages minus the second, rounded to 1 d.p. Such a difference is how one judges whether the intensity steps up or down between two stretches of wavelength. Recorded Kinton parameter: 1.4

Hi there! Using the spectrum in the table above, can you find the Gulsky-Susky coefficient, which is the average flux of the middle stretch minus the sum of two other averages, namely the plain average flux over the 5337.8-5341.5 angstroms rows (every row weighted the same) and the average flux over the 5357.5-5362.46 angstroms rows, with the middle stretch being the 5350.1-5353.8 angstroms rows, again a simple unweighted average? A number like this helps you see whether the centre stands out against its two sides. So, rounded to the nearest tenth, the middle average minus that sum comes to -13.1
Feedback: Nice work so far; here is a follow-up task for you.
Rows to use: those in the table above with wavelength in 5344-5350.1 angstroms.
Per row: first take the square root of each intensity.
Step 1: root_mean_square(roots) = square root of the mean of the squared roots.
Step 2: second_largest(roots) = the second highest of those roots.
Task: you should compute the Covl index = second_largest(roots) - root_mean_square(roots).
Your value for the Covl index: 0.10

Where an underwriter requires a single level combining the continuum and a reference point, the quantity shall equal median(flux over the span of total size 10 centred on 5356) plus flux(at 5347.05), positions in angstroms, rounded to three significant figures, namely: 31.4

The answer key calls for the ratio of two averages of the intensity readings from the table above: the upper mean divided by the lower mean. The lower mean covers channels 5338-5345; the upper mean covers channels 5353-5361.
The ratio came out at 1.01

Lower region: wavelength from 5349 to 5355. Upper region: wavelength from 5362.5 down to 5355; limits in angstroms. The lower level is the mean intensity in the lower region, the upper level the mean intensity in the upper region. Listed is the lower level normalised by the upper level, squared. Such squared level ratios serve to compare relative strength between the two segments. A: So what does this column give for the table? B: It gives 1.27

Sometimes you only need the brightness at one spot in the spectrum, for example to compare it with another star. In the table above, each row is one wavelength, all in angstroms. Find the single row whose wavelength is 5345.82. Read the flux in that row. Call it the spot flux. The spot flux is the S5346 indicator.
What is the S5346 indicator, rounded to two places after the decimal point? 18.99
